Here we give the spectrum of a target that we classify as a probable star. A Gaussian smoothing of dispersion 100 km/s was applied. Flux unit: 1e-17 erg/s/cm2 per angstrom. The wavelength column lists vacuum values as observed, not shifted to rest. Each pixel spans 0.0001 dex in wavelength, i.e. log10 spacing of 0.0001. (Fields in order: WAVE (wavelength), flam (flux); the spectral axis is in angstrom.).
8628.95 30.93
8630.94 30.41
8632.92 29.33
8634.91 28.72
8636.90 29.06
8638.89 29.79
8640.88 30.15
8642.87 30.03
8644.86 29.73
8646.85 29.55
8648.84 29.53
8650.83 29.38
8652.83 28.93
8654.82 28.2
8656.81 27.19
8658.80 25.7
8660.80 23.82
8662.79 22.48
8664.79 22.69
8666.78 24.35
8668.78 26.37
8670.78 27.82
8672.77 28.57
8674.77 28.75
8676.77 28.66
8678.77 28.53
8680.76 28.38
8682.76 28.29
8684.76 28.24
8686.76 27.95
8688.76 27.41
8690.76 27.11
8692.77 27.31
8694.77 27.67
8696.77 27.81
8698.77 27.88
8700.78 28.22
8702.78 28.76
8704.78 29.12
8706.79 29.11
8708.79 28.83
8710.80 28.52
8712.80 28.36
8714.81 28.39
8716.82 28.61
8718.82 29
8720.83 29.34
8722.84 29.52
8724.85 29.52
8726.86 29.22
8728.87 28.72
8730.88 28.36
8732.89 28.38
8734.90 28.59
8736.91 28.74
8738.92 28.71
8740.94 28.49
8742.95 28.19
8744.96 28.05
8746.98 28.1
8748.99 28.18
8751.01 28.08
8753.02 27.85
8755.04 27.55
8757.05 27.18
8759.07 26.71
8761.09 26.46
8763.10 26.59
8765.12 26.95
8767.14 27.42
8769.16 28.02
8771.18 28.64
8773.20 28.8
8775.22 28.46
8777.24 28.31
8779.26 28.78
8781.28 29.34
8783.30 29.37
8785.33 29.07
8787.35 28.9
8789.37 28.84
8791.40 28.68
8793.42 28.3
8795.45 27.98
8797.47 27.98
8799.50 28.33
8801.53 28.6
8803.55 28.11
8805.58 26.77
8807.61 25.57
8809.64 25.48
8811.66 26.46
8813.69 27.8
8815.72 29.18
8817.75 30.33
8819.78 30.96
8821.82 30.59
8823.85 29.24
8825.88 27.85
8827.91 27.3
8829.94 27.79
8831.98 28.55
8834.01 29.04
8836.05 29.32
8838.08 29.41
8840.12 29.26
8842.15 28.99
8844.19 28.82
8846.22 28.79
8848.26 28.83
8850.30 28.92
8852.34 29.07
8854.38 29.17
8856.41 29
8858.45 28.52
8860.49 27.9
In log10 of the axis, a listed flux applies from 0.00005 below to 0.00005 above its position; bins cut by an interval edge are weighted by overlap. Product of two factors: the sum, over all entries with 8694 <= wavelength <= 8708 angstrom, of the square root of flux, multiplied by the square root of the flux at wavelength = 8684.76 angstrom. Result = 198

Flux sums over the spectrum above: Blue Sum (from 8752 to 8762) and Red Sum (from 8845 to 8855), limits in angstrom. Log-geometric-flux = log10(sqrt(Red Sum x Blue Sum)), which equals 2.147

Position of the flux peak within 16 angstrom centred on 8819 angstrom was 8819.78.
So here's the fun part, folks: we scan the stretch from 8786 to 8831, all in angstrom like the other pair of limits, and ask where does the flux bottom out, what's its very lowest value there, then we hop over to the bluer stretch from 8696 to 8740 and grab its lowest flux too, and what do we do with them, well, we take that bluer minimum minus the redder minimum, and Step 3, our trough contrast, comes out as 2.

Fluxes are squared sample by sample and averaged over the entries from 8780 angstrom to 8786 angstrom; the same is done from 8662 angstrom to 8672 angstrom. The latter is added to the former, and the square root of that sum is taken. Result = 38.4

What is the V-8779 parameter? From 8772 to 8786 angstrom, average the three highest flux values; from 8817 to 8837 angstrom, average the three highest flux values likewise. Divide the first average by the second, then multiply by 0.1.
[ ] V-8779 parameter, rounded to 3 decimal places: 0.096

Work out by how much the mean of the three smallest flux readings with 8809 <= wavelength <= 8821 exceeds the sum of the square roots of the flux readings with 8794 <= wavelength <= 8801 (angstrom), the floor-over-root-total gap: 11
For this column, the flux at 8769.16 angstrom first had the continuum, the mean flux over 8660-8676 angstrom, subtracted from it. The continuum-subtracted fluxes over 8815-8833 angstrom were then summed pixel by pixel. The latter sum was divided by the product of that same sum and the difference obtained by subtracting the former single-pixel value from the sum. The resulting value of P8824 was 0.035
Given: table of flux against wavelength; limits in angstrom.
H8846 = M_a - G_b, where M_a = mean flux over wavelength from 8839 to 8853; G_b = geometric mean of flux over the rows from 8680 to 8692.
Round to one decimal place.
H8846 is 1.1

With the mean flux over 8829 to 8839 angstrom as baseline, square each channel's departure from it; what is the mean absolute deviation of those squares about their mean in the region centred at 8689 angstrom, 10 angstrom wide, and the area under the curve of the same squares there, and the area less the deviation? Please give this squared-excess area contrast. 16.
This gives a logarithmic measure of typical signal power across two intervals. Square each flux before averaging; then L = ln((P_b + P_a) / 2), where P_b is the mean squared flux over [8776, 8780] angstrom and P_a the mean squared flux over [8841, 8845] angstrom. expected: 6.716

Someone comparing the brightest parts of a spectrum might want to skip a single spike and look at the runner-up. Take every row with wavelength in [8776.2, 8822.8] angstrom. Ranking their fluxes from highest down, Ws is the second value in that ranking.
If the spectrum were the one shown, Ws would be 30.59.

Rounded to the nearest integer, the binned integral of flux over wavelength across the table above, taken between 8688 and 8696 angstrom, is 219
